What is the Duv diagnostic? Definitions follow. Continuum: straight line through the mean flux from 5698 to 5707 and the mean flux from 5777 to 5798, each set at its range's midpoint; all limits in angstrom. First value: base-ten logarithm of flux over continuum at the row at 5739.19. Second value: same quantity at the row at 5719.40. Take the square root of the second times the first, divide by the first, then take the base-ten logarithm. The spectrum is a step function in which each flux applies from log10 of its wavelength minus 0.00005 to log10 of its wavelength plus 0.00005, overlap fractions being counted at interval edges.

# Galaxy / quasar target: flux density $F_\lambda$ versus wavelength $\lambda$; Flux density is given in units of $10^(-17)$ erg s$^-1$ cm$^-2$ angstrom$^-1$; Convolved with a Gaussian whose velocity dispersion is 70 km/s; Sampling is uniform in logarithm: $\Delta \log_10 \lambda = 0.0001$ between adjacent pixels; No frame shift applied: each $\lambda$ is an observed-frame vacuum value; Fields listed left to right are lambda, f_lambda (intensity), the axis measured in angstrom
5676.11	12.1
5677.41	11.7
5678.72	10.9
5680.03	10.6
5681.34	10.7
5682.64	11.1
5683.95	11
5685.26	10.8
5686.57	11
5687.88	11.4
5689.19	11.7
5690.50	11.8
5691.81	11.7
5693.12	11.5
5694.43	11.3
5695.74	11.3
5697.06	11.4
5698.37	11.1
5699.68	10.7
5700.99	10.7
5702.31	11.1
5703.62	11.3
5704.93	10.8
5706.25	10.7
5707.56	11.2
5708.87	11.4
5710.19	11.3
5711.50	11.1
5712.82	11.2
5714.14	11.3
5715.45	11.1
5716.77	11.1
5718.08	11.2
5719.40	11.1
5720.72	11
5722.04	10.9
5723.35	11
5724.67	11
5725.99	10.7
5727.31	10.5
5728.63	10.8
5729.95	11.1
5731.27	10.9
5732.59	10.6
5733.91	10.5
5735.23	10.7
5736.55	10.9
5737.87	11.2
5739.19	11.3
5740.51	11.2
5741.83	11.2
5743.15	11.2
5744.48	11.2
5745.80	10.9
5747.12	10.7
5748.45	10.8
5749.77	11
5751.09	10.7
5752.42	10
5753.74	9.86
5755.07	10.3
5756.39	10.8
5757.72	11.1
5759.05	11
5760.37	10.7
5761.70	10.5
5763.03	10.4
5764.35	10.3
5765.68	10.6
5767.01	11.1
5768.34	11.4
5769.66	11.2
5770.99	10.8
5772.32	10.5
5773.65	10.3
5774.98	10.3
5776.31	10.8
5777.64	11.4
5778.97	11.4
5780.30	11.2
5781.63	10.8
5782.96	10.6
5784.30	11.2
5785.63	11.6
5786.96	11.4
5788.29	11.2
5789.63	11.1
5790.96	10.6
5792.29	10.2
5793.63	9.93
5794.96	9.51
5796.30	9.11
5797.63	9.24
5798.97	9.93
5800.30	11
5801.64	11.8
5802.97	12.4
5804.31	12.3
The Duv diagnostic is -0.16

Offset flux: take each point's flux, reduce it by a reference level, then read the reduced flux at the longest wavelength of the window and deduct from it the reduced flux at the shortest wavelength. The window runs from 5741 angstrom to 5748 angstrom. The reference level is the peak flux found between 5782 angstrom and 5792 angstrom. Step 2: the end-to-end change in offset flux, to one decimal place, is -0.5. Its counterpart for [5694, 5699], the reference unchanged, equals -0.2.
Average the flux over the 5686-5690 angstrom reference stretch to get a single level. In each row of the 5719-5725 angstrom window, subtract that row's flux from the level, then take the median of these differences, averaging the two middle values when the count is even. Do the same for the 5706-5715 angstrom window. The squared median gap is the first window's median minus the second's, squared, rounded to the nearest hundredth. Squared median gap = 0.04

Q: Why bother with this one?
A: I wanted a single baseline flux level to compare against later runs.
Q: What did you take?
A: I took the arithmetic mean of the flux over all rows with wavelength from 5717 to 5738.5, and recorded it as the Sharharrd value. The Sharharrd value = 10.9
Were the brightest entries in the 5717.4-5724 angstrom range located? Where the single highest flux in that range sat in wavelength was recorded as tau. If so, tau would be 5718.08 angstrom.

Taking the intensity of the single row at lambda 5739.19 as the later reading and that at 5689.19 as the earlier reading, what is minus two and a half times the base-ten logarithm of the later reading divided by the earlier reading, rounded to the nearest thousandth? 0.038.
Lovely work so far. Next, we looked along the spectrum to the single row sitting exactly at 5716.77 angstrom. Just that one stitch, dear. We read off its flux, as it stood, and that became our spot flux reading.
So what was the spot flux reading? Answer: 11.1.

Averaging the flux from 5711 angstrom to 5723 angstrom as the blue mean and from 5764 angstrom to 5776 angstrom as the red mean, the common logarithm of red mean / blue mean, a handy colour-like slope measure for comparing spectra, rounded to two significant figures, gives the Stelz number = -0.015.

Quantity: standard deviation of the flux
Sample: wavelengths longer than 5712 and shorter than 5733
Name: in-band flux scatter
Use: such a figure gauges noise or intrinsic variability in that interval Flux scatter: 0.22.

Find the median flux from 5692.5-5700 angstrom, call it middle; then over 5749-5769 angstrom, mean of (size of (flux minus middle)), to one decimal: 0.7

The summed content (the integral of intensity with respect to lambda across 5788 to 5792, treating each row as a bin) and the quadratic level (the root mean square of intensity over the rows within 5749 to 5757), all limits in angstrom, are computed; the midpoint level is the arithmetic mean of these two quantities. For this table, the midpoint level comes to 27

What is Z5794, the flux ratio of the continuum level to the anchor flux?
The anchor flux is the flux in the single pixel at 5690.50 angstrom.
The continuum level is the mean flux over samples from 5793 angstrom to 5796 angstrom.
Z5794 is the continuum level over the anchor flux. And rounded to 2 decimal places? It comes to 0.82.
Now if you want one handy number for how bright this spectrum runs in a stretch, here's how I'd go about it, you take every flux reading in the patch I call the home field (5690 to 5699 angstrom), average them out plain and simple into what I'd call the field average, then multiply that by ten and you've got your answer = 114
